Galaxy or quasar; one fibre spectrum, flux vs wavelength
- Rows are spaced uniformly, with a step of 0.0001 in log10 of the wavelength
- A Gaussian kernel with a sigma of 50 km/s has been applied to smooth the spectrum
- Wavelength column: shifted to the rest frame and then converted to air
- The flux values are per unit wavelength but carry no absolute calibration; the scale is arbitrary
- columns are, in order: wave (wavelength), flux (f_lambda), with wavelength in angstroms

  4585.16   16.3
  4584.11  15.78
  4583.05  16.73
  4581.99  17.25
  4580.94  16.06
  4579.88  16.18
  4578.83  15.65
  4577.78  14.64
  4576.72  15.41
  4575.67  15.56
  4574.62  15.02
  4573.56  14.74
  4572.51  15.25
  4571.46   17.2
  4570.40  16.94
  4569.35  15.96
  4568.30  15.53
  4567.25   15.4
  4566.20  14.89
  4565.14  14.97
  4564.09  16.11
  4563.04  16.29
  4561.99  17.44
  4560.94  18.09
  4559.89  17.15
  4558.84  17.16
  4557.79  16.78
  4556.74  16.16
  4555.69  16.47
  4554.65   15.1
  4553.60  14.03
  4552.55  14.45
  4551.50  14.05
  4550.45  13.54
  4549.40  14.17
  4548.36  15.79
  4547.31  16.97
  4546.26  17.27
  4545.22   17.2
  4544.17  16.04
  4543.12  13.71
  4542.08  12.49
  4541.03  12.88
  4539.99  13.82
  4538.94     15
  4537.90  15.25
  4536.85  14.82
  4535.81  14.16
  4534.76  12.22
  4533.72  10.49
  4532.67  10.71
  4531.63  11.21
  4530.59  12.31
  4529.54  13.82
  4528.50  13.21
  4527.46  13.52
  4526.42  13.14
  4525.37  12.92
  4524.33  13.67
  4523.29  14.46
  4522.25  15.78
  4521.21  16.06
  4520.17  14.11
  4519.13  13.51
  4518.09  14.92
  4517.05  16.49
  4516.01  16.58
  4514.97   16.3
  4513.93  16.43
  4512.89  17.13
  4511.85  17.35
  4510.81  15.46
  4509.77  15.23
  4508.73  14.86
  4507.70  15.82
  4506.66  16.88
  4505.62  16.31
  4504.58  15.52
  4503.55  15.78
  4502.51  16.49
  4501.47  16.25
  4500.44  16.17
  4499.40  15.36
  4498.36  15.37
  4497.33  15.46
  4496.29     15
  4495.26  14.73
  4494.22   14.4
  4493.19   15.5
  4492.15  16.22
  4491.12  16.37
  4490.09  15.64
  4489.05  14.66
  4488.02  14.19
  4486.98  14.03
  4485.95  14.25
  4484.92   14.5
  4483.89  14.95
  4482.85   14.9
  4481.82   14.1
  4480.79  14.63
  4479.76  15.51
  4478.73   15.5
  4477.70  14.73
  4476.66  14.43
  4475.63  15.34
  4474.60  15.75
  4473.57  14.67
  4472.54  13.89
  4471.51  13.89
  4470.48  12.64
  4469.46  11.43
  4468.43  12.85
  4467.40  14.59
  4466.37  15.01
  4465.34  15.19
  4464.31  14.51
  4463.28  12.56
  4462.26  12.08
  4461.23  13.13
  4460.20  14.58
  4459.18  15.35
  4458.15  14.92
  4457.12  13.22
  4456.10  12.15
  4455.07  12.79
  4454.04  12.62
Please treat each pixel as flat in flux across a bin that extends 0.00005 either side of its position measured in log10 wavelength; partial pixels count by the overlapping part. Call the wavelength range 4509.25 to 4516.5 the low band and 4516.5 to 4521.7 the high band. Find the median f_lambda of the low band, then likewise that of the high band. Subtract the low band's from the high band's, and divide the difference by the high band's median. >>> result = -0.10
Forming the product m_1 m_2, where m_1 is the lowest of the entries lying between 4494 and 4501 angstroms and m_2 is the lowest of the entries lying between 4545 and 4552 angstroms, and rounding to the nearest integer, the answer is 195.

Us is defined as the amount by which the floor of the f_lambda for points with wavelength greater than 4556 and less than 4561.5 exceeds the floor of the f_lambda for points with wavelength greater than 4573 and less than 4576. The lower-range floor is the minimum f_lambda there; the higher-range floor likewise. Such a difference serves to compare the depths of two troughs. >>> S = 1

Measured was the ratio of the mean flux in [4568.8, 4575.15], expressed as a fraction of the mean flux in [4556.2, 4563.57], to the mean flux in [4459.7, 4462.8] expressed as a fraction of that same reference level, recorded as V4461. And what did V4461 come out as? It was 1.20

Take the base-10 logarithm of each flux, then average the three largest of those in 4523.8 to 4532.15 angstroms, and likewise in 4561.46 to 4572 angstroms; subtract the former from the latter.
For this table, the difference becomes 0.10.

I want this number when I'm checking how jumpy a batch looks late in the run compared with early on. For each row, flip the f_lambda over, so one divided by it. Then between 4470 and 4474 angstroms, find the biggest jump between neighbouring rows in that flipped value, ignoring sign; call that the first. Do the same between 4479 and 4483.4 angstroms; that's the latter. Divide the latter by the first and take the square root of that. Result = 0.74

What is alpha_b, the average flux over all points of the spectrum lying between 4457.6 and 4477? 14.0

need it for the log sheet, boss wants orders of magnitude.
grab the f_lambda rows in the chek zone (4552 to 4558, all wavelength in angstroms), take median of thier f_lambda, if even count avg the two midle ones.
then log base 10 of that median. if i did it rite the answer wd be 1.19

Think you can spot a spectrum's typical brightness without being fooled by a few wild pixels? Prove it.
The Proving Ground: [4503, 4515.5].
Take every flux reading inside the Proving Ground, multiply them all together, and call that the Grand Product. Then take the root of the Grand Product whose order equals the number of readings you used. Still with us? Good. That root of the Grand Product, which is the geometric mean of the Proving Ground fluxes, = 16.1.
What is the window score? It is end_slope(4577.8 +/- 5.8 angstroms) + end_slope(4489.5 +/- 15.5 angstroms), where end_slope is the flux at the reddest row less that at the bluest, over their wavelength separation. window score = 0.13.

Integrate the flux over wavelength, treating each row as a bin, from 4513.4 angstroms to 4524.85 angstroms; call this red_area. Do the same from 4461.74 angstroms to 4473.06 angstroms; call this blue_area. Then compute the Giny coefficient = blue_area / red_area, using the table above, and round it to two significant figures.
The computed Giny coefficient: 0.87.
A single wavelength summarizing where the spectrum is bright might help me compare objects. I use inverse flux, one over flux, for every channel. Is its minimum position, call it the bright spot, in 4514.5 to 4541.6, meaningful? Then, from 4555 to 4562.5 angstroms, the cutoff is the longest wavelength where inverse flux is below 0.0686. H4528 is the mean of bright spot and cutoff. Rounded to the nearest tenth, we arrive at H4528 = 4539.0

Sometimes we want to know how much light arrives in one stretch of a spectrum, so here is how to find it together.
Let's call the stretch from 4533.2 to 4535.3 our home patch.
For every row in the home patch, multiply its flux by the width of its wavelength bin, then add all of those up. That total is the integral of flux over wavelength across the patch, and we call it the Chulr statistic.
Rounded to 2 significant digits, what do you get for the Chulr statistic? 24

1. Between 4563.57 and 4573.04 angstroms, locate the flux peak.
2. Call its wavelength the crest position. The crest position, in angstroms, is 4571.46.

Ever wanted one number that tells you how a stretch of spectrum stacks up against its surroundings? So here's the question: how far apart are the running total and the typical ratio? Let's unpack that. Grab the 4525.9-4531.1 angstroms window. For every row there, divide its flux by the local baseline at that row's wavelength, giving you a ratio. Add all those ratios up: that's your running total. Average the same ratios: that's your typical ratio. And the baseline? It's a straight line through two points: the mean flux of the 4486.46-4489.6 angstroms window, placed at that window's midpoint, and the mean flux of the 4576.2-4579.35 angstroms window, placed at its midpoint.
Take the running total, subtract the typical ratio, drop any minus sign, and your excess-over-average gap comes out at 3.6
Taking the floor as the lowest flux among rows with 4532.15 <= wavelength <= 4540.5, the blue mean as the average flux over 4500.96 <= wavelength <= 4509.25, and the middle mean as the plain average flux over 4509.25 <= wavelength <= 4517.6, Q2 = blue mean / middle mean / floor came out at 0.093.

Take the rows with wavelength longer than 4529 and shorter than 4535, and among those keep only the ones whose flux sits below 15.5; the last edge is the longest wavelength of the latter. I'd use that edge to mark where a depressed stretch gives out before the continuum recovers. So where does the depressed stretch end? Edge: 4534.76 angstroms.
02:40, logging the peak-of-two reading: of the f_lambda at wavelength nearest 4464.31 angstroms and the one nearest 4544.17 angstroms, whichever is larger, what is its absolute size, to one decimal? 16.0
